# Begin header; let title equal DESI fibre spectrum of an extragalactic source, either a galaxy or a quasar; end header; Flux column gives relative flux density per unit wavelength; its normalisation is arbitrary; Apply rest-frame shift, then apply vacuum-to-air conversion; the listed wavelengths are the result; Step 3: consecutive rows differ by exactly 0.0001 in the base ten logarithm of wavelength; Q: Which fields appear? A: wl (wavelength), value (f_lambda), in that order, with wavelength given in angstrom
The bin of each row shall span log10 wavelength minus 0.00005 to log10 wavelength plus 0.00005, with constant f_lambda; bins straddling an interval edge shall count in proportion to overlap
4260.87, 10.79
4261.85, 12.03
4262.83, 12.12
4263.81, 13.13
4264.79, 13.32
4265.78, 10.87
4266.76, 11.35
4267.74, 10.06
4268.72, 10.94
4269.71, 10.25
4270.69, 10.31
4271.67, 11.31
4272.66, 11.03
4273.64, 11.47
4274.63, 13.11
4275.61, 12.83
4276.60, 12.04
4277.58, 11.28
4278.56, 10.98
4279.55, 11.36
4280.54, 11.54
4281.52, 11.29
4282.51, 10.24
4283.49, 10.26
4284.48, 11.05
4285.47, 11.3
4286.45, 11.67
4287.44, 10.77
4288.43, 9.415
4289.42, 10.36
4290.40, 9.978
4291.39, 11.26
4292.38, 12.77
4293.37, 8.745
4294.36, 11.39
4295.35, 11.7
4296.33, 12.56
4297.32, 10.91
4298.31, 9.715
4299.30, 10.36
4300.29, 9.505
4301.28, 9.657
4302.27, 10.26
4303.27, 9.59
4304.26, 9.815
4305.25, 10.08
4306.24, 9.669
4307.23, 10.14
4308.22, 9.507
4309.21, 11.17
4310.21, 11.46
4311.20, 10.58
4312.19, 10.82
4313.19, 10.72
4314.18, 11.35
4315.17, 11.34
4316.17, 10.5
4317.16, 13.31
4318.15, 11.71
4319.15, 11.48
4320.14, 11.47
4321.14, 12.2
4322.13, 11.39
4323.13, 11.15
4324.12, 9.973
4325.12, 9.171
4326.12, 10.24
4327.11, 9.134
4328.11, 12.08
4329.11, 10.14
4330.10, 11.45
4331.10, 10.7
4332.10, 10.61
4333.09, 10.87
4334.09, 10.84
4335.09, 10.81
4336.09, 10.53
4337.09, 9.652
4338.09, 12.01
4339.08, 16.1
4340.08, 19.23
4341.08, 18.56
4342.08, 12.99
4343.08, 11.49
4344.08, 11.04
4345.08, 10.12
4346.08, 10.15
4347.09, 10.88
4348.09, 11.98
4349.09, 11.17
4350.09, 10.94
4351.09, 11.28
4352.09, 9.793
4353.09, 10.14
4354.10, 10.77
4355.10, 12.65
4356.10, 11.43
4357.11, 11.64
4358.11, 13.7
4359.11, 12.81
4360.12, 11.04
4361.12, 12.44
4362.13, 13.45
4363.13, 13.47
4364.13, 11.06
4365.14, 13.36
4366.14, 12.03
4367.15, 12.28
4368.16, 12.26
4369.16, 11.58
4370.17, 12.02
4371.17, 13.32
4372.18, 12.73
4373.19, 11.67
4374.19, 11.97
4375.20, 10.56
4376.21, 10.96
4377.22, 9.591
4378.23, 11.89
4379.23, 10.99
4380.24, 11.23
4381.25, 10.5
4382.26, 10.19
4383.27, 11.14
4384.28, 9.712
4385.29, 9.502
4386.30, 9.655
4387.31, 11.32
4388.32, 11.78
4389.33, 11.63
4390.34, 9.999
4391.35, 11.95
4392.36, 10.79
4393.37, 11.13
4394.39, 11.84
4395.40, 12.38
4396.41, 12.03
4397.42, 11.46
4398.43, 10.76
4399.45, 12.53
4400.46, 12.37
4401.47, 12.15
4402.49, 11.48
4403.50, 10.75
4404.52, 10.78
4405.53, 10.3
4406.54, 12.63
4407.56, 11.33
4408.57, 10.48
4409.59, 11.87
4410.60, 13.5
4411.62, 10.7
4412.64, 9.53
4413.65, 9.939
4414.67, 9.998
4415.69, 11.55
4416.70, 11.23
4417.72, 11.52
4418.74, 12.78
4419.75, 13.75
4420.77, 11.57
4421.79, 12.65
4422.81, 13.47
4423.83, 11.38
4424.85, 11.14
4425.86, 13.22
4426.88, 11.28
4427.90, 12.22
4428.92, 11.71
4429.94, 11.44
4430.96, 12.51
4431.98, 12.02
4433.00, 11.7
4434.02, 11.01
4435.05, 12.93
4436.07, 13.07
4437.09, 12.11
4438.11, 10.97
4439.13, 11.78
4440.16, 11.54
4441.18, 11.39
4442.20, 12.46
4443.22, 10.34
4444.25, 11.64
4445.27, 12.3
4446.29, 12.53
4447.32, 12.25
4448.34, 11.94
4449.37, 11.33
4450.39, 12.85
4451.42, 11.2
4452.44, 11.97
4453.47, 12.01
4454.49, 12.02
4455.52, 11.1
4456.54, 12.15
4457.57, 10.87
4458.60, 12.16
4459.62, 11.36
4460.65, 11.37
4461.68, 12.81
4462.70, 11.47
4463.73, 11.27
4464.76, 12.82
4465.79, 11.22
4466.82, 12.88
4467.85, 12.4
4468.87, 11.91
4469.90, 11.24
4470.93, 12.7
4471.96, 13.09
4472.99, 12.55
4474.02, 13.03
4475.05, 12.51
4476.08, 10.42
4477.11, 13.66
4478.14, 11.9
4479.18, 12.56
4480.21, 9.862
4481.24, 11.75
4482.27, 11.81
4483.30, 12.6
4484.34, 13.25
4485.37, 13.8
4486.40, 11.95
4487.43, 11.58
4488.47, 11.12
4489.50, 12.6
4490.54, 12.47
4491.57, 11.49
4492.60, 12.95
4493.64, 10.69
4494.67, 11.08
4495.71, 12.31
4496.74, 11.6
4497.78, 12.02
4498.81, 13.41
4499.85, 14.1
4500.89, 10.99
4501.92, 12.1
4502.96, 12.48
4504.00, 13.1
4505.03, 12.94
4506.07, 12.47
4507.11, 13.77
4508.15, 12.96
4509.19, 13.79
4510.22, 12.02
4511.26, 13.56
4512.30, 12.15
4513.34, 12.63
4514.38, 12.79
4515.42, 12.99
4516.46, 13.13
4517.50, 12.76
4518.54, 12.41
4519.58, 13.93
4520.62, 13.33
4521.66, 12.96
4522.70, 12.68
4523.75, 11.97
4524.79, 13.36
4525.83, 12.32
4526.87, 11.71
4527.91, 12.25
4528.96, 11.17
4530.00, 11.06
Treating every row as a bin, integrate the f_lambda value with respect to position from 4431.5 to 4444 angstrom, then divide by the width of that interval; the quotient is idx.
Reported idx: 11.8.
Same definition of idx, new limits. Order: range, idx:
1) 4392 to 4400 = 11.6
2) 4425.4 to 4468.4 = 11.9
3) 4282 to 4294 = 10.7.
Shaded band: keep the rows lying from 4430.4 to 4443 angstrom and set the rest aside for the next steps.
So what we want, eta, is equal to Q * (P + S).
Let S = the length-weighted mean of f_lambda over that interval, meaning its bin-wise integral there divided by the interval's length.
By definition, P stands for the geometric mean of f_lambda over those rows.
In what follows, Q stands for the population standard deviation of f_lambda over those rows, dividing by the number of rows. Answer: 16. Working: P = 11.9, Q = 0.7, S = 11.9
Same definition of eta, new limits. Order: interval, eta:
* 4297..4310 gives 10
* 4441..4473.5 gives 16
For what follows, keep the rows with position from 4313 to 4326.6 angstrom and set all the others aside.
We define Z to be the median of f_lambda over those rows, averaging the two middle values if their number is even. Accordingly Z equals 11.3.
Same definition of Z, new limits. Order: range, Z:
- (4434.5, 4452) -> 11.9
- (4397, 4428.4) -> 11.5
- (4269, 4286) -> 11.3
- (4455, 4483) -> 11.9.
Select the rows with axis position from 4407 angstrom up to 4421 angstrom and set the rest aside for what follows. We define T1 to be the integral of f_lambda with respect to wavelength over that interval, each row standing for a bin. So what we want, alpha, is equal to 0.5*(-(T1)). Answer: -79.9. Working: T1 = 160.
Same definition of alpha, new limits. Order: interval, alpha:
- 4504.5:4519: -93.4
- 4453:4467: -82.6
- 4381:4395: -75.7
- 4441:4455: -83.2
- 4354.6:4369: -89.2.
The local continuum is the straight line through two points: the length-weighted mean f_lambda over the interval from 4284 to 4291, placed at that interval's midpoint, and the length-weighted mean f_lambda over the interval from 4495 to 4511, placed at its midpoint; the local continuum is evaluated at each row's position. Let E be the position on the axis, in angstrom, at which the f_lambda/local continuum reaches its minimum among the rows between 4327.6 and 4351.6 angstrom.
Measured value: 4337.09 angstrom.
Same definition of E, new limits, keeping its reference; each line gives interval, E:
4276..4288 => 4282.51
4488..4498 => 4493.64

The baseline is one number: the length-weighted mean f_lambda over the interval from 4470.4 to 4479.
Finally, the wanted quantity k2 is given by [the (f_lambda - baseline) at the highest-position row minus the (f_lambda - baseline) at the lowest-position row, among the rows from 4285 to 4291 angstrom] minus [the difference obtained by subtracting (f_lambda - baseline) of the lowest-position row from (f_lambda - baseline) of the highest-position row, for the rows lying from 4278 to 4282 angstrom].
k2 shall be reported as -2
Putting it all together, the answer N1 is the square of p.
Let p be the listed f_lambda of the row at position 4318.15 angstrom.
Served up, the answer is 137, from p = 11.71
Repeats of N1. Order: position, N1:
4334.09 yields 118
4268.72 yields 120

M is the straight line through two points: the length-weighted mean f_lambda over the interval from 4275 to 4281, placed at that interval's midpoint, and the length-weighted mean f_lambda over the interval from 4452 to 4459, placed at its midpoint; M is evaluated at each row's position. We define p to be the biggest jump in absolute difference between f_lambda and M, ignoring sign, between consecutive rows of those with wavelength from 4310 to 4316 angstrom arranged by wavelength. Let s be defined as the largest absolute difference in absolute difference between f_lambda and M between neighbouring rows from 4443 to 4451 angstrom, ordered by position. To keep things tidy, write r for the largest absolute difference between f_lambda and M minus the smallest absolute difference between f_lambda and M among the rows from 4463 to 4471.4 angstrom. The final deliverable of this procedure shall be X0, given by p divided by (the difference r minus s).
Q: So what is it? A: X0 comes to -2.7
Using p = 0.9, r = 0.97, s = 1.30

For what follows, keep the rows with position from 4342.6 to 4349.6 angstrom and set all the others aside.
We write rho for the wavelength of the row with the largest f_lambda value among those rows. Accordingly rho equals 4348.09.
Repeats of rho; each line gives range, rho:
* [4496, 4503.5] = 4499.85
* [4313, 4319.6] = 4317.16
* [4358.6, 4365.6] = 4363.13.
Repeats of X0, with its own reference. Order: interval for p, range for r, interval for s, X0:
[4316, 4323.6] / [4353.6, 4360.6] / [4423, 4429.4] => 1.8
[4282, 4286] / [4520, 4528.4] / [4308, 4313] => -8.1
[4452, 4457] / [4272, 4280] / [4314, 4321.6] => -0.8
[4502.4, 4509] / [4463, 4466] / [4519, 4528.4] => -1.7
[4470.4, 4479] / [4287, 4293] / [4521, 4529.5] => 3.9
